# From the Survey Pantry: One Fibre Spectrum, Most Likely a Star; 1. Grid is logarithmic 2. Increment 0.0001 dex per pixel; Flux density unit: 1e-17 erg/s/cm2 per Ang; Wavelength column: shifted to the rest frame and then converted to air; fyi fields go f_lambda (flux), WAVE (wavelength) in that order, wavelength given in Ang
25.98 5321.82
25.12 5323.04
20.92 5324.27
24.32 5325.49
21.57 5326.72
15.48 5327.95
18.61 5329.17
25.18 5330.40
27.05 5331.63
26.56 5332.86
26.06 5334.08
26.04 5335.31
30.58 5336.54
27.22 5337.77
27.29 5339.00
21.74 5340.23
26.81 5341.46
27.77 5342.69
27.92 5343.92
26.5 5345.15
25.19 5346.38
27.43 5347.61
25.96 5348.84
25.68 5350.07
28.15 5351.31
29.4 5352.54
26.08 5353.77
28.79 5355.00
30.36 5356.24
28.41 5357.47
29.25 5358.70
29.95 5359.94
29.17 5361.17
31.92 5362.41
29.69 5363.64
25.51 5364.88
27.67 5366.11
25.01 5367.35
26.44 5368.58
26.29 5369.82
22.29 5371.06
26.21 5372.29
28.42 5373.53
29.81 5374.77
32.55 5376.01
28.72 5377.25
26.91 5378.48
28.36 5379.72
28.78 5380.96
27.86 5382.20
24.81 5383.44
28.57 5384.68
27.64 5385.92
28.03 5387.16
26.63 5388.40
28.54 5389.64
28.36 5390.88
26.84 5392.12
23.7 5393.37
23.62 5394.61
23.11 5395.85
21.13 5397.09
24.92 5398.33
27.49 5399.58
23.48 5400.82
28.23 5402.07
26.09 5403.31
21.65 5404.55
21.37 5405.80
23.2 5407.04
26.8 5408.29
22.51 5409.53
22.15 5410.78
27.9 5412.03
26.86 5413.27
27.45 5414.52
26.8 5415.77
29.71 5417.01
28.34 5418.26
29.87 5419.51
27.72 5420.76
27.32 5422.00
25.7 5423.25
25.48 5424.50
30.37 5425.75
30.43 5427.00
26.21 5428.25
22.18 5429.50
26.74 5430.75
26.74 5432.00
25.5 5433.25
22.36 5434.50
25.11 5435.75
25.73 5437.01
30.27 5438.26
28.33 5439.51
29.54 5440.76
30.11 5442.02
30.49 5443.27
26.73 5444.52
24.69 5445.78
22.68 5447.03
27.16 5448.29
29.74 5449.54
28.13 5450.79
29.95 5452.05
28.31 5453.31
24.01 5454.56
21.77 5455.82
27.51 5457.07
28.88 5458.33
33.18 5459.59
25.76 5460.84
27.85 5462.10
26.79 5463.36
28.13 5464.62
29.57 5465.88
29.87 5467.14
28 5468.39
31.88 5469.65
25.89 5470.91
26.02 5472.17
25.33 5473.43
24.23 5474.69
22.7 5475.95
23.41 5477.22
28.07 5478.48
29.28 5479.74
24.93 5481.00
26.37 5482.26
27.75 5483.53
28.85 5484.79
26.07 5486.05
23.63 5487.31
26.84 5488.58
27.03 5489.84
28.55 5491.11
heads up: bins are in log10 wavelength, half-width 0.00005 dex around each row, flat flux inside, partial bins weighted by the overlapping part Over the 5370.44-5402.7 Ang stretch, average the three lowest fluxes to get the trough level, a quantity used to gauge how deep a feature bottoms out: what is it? 22.2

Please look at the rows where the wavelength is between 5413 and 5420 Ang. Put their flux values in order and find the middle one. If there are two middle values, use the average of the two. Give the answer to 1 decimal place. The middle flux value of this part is 27.9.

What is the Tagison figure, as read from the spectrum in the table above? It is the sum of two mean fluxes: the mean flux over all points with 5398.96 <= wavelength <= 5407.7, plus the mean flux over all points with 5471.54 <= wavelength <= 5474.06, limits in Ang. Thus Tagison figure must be 50.2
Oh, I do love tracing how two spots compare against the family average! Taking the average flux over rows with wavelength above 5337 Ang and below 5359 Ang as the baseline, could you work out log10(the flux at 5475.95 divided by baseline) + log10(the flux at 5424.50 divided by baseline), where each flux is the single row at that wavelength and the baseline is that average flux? -0.11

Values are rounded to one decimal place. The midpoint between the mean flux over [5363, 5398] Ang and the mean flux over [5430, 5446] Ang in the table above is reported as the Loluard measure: 27.0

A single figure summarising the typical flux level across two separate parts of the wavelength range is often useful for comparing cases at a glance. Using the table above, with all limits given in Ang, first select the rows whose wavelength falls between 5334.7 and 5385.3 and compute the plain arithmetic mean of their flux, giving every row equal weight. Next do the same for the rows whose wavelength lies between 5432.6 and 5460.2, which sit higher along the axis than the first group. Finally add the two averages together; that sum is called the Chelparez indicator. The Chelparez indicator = 55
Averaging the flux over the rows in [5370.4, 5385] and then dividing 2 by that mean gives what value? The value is 0.072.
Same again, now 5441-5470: 0.072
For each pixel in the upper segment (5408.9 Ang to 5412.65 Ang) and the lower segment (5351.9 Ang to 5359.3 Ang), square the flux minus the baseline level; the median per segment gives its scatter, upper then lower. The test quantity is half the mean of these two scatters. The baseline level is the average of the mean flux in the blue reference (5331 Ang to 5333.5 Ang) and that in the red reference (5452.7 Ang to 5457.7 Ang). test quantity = 5.4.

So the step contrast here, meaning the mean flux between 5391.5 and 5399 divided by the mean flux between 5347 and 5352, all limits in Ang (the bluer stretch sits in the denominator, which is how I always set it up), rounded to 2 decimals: 0.89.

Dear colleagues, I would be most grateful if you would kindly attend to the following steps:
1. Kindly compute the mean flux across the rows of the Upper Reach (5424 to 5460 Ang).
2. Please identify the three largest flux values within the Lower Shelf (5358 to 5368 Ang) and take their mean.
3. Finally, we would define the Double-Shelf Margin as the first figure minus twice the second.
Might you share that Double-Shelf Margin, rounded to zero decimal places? -34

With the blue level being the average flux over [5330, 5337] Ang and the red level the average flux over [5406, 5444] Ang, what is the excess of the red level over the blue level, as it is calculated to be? 0.0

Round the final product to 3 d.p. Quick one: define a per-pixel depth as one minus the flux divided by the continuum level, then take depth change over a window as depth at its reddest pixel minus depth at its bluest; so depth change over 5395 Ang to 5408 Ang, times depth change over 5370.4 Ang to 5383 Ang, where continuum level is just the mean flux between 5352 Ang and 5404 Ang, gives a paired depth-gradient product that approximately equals 0.001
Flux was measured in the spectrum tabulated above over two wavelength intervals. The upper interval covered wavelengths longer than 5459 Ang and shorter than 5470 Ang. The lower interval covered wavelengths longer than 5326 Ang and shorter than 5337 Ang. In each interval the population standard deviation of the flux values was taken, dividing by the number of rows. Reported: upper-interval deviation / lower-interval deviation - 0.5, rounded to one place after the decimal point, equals 0.0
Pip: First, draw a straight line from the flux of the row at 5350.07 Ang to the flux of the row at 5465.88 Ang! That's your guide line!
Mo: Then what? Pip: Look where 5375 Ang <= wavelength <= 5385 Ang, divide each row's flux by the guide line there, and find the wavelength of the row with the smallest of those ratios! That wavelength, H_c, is 5383.44 Ang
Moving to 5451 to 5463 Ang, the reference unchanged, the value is 5455.82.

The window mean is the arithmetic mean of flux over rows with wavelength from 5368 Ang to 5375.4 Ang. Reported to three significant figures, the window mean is 26.6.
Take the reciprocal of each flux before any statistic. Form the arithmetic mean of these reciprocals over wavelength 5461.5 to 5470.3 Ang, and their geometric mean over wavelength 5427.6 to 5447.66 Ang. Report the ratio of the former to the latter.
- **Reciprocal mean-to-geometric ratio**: 0.91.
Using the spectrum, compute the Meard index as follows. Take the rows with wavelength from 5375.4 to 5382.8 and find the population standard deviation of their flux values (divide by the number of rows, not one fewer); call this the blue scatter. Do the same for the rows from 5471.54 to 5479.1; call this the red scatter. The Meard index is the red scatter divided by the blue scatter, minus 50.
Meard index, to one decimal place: -49.0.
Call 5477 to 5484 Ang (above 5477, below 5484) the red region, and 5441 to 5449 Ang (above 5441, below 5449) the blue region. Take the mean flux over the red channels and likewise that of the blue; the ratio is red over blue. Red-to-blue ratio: 0.99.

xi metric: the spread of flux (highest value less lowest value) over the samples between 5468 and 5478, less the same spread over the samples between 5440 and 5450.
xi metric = 1.4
